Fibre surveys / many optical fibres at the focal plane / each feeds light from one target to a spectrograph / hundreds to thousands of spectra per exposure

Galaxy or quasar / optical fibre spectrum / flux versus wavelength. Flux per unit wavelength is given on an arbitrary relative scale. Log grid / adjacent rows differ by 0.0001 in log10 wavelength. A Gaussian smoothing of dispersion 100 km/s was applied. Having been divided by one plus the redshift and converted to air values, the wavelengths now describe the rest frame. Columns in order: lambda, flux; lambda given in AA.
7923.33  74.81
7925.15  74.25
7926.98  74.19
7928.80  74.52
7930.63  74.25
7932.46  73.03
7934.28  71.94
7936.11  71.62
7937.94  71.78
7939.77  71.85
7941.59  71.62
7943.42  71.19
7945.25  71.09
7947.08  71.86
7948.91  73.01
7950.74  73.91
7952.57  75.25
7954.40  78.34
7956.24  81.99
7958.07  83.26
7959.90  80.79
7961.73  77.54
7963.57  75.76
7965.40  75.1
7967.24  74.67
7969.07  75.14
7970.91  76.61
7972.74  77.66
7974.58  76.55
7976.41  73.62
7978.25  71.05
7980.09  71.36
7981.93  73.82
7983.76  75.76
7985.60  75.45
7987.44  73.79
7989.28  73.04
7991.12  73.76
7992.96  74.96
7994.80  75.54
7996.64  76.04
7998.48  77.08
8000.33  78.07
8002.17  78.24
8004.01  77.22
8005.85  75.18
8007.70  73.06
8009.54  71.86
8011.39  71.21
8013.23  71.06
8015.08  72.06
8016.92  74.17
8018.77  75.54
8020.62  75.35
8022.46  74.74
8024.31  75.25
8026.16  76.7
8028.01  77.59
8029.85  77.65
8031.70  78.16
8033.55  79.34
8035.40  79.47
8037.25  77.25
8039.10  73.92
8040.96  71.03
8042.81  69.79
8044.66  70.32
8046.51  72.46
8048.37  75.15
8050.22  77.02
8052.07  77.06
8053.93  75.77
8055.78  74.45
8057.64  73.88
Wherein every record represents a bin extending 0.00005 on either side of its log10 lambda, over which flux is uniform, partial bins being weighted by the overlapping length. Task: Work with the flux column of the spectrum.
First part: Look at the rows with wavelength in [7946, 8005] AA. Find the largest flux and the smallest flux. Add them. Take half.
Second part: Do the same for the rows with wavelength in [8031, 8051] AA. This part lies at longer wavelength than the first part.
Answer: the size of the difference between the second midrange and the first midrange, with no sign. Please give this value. 2.5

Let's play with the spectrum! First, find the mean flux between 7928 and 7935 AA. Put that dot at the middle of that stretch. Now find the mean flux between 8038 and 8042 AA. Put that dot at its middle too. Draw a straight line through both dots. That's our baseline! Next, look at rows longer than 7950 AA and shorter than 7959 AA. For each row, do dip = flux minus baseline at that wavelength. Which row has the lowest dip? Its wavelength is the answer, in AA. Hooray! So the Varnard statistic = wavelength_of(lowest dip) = 7950.74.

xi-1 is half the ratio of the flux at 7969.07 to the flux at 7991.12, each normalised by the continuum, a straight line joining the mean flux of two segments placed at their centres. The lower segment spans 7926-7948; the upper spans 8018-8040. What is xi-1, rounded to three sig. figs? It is 0.517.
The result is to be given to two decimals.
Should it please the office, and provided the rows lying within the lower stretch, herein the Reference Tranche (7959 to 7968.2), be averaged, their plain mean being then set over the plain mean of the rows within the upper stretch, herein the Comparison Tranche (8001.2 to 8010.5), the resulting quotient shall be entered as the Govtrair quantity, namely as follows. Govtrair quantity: 1.02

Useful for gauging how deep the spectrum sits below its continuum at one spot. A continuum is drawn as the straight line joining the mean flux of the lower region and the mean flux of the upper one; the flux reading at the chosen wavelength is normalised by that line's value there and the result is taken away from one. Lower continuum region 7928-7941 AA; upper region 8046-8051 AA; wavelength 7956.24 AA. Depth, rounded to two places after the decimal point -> -0.12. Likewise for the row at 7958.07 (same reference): -0.14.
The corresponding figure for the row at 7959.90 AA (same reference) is -0.10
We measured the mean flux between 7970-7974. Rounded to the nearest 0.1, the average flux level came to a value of 77.1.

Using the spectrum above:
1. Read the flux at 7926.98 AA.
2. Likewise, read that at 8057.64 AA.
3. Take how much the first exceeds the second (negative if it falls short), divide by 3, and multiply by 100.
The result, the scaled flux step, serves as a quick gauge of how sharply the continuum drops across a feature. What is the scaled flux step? 10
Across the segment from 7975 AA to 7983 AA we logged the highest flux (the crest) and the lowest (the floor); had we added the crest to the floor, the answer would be 145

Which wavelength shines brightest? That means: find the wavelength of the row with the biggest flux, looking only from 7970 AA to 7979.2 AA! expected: 7972.74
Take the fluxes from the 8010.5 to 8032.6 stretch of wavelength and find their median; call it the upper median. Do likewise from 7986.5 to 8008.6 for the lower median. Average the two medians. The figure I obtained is 75.3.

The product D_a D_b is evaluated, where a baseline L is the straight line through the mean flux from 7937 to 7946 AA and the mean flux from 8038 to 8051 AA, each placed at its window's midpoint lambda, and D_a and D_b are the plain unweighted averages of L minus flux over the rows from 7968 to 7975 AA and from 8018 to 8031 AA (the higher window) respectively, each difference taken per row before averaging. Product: 16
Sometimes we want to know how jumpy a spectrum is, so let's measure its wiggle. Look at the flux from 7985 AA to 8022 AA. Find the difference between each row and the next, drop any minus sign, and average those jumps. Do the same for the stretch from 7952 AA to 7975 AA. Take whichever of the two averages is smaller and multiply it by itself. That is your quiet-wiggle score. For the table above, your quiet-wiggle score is 1.0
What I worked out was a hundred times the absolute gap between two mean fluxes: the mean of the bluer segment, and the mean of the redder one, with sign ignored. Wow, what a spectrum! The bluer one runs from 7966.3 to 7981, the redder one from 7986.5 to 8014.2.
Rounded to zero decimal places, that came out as 9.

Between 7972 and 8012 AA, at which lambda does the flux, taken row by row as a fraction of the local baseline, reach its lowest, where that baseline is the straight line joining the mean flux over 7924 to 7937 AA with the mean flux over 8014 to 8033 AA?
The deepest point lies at 8011.39 AA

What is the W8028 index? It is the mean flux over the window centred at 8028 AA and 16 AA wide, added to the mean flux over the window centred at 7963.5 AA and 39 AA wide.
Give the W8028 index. 152.8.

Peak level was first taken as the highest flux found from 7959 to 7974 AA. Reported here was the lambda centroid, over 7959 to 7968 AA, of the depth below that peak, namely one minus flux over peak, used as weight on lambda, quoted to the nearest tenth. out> 7964.9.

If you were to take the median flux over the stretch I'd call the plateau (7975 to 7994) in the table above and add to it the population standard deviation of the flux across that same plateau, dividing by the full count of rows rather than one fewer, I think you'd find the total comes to 75.3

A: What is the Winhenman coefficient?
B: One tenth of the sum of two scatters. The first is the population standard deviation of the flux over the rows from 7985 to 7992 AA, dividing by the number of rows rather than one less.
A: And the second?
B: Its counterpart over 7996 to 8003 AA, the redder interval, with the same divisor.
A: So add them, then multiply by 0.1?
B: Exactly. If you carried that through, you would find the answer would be 0.18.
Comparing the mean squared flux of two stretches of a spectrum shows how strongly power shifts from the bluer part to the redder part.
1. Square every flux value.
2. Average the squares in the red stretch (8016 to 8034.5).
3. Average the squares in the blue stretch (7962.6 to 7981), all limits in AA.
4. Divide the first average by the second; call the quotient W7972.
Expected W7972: 1.05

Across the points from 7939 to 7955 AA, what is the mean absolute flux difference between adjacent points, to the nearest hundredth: 1.00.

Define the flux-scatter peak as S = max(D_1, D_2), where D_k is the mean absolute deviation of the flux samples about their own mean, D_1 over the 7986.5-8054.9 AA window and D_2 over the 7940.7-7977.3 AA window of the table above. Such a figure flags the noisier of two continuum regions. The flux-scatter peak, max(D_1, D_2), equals 2.68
